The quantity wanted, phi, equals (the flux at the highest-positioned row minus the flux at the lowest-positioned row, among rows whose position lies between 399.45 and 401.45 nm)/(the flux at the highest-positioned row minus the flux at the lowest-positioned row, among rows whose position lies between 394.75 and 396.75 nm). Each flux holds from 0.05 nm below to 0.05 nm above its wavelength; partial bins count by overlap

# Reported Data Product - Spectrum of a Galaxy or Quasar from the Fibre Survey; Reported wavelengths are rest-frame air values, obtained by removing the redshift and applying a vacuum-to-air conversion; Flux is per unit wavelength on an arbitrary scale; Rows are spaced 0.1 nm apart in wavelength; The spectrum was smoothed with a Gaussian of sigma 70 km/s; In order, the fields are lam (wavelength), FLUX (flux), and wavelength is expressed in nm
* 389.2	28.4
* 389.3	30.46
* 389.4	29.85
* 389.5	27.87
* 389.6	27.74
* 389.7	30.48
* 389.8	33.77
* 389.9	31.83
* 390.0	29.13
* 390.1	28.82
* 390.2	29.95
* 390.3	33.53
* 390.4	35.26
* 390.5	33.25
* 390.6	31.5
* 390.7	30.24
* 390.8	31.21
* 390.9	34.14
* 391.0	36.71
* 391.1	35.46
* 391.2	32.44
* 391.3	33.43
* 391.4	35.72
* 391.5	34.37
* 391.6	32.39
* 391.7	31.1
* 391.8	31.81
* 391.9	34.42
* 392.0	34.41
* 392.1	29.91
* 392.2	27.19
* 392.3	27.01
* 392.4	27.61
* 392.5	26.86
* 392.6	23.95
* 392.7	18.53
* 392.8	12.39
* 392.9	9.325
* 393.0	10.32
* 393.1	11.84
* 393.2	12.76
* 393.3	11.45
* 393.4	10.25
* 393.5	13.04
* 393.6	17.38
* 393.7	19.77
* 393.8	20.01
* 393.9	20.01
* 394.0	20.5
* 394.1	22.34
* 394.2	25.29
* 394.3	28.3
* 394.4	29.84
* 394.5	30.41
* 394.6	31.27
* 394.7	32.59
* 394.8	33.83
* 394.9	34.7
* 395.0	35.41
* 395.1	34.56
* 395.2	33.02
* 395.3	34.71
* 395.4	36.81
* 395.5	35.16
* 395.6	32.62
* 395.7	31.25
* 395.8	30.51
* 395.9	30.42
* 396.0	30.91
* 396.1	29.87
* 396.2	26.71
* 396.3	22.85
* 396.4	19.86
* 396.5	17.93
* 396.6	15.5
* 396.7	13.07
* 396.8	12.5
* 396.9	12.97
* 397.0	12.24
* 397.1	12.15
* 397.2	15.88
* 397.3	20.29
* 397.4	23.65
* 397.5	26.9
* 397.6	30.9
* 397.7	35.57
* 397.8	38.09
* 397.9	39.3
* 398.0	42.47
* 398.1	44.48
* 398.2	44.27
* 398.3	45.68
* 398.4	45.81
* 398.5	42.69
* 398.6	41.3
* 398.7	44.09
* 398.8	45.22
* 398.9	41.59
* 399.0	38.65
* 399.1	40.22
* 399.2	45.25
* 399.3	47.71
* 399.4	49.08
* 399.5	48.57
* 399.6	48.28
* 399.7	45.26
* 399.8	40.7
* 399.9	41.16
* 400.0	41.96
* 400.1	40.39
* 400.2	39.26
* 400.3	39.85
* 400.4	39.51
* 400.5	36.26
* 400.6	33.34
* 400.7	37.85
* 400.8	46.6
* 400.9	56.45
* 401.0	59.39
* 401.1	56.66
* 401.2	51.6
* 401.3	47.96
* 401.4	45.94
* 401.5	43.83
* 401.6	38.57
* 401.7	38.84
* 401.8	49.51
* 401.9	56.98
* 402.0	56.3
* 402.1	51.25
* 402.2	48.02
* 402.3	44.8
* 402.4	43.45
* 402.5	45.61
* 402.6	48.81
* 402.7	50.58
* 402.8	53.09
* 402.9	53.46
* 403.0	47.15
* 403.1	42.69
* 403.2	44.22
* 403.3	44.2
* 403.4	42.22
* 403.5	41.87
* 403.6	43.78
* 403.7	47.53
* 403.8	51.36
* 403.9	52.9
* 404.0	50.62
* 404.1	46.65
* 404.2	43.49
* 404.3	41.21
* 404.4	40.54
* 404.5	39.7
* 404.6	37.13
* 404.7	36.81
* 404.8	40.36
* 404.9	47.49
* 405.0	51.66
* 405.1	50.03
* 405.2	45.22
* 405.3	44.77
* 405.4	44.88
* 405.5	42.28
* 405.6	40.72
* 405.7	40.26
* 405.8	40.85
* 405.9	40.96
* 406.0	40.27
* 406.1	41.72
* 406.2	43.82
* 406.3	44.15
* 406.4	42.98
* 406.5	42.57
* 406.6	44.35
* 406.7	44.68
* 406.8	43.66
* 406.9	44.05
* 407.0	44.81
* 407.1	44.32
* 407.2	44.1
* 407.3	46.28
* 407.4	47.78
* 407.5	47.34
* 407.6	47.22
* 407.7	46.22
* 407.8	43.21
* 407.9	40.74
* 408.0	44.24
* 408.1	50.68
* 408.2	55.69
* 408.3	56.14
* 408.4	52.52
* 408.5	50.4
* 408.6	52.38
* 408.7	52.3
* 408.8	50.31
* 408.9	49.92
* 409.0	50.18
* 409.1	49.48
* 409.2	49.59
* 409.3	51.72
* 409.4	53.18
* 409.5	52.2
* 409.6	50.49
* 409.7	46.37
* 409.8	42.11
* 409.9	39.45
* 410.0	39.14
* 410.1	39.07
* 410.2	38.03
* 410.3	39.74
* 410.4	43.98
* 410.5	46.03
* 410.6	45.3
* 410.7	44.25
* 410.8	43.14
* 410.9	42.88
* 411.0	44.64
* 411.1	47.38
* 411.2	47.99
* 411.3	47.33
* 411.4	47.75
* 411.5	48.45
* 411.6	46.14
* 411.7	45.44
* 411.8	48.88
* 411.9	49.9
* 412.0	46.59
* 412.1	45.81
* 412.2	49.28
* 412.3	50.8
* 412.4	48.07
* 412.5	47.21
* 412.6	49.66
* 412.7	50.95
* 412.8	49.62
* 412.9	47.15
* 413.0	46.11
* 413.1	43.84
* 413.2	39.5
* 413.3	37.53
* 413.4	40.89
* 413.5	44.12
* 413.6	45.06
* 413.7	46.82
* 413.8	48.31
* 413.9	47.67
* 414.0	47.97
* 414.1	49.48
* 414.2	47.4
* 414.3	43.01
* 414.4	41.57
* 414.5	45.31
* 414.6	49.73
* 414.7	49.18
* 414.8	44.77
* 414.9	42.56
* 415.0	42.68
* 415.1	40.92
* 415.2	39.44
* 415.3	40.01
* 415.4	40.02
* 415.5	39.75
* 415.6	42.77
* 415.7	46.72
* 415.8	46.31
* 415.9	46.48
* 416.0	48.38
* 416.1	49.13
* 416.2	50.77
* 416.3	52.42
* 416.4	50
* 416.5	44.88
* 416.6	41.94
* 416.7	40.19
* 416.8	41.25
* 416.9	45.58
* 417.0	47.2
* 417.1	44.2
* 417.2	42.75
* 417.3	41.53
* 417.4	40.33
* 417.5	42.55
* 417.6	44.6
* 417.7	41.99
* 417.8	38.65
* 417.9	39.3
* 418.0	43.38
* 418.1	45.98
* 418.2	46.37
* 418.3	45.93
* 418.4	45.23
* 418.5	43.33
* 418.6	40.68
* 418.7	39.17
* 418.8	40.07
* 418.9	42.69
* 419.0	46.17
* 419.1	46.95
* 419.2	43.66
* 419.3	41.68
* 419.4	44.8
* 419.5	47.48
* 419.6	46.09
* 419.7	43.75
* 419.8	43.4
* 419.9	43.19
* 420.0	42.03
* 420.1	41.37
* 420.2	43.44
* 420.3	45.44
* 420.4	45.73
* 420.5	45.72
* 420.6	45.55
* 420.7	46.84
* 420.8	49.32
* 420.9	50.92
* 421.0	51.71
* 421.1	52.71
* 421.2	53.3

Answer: 0.1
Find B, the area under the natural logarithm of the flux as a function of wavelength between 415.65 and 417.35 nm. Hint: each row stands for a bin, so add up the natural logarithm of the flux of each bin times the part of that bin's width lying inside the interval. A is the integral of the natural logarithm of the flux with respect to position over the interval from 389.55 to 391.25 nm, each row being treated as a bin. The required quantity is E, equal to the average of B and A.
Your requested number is 6.2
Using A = 5.89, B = 6.50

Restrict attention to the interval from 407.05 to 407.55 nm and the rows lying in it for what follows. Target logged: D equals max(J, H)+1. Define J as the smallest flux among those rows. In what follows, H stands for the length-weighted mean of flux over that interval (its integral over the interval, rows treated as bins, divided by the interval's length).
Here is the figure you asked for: 47.0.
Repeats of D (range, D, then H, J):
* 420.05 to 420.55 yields 45.3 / 44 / 41.37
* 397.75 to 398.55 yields 43.8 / 43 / 38.09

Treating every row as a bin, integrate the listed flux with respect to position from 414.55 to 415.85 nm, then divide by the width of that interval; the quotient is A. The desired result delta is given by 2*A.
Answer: 86.9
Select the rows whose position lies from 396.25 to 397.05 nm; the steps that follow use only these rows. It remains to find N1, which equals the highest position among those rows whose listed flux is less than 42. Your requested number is 397.0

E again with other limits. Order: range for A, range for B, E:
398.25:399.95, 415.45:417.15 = 6.5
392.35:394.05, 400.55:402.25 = 5.6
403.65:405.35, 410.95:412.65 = 6.5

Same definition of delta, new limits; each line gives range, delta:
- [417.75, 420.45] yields 87.1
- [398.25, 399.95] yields 88.4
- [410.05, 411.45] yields 88.2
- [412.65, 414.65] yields 91.2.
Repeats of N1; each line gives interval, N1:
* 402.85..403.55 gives 403.5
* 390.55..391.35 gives 391.3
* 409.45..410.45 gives 410.3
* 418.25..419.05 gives 418.8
